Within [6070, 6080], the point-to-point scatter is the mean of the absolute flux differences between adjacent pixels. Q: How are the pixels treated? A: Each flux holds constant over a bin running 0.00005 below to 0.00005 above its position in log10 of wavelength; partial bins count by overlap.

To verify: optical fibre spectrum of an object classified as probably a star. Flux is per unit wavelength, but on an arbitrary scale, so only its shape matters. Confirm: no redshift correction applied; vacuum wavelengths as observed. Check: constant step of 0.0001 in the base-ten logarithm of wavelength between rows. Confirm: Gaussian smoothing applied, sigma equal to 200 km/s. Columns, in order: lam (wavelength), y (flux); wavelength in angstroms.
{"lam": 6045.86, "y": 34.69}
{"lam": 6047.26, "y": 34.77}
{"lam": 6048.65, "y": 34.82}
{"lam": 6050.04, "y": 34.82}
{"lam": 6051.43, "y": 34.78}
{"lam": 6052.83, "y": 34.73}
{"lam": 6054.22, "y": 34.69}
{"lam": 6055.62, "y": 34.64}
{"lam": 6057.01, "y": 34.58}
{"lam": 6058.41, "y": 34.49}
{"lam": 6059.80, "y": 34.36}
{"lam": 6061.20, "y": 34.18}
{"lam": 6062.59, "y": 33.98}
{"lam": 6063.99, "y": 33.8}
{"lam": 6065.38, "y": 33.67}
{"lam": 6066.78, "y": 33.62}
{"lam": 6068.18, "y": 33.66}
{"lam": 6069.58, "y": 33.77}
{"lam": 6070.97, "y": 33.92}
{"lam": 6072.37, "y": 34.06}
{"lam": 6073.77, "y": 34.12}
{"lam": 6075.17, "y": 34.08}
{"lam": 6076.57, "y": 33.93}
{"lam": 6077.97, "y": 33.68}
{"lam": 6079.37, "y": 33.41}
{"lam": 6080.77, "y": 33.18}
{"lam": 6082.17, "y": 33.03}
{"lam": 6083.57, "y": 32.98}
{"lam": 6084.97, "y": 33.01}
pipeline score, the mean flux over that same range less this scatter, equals 33.7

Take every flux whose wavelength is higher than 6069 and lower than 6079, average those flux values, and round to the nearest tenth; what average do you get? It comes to 33.9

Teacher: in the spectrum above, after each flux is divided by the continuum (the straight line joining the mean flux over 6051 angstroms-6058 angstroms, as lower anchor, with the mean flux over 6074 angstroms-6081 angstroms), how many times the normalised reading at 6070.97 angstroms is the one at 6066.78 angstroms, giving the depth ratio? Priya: 0.99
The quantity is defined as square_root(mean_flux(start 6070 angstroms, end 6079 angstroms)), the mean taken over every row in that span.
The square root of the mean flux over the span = 5.83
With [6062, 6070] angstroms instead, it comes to 5.81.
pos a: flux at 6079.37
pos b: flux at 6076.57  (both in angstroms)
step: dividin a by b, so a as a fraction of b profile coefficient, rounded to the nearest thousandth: 0.985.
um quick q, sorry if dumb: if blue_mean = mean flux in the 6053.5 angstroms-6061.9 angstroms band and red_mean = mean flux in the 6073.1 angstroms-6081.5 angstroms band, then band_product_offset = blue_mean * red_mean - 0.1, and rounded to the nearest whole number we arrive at 1163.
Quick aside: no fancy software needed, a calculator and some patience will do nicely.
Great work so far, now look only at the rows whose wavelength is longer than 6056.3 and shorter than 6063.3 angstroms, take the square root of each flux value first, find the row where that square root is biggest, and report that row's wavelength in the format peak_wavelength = 6057.01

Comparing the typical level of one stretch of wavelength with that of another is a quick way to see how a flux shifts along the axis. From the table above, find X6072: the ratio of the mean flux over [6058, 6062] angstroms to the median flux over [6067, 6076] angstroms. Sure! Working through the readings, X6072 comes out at 1.01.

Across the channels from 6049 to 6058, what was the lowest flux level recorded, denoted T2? 34.58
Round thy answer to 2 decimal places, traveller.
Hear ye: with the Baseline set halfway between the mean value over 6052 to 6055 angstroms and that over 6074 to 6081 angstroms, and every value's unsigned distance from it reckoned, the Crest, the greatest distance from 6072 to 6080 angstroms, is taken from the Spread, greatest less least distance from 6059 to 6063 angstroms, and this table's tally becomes -0.57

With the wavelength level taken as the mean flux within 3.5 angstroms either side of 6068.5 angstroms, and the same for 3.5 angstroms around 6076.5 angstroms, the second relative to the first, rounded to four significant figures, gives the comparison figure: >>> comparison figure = 1.003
